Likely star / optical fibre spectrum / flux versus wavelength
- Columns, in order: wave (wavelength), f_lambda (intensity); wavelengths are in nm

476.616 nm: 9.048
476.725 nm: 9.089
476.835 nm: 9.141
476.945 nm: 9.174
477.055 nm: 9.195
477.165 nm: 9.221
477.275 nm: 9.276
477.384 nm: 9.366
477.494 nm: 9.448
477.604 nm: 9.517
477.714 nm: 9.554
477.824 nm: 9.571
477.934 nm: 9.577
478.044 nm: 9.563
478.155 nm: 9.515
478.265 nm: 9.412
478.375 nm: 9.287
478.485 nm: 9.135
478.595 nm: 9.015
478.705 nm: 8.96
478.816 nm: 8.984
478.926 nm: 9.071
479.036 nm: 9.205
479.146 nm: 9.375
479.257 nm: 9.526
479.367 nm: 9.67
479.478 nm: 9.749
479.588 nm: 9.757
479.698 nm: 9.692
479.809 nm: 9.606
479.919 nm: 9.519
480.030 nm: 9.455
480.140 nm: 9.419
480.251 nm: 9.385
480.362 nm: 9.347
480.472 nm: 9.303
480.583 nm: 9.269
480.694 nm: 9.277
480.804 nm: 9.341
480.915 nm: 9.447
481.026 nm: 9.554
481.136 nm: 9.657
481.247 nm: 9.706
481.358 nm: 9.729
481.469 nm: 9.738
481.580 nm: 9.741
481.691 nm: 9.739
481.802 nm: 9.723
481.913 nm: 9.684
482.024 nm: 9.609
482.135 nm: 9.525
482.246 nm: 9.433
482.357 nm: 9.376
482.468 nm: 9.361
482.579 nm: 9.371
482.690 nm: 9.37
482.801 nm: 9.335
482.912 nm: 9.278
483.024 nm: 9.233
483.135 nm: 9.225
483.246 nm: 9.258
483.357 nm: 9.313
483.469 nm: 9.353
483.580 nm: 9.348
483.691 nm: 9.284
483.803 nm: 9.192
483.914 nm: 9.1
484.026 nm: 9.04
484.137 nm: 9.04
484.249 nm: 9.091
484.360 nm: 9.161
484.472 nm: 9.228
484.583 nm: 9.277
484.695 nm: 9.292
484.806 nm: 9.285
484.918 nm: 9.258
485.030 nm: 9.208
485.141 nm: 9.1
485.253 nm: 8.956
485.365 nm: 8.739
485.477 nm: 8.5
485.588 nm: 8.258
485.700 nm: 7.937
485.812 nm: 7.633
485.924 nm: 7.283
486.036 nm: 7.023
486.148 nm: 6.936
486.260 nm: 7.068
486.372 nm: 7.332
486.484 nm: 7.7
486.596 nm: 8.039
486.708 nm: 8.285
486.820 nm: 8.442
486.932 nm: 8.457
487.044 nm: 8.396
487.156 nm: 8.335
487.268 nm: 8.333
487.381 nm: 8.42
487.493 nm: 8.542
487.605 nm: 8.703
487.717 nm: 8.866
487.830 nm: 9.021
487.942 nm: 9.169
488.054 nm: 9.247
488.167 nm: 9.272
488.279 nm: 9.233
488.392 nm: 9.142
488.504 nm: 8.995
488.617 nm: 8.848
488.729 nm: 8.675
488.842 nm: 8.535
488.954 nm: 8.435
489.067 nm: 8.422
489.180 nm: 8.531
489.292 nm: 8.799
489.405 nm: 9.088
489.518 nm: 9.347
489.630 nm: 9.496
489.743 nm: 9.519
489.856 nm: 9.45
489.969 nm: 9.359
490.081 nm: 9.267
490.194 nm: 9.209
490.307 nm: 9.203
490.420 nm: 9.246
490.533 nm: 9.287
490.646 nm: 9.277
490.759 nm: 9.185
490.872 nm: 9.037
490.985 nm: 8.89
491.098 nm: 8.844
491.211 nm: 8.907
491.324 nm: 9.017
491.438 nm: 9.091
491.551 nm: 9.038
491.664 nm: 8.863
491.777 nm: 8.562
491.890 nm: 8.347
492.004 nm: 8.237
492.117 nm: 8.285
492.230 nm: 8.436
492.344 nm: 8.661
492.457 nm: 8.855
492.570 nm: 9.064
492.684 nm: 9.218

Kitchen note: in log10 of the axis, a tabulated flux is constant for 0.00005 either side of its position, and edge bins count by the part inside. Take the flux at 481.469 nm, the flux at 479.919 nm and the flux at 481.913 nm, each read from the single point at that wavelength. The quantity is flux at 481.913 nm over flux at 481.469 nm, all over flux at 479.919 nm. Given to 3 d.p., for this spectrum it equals 0.104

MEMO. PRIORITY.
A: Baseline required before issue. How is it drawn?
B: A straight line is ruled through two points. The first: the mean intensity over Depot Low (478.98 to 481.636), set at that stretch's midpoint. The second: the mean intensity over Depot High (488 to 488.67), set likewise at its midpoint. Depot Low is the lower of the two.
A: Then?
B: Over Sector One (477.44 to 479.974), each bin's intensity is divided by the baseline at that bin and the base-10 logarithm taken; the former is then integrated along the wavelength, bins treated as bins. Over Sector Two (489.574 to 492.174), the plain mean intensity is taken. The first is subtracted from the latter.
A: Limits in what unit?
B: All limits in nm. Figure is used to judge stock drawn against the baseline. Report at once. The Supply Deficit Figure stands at 9.0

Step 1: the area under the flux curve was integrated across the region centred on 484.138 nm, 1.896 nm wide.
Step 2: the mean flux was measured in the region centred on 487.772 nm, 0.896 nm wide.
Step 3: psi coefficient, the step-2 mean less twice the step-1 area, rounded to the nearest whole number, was -26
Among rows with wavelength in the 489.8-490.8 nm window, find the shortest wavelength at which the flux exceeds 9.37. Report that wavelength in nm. 489.856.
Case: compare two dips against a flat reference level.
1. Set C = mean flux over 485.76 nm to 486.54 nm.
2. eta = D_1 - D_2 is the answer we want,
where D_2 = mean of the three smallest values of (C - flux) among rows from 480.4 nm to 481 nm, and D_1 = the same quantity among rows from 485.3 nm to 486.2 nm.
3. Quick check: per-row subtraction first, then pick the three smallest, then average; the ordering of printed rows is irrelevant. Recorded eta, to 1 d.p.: 0.9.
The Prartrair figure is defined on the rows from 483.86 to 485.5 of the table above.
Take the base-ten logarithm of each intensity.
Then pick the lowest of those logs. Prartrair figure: 0.929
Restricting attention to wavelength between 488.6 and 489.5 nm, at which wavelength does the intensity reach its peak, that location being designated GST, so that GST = 489.405 nm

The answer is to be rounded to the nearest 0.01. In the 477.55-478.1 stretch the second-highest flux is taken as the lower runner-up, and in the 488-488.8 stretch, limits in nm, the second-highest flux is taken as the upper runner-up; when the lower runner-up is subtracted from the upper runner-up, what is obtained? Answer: -0.32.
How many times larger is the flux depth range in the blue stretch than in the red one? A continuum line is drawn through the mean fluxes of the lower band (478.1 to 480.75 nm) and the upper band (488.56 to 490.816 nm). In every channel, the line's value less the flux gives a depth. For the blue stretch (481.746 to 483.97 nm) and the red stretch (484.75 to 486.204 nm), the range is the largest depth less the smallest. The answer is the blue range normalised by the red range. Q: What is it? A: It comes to 0.24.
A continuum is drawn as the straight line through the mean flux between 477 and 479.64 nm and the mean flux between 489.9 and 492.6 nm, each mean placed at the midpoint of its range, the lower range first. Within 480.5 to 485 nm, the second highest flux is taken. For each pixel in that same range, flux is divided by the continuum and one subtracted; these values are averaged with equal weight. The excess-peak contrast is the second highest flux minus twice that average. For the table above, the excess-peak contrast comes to 9.70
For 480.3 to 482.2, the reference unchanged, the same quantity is 9.68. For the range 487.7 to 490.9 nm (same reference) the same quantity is 9.48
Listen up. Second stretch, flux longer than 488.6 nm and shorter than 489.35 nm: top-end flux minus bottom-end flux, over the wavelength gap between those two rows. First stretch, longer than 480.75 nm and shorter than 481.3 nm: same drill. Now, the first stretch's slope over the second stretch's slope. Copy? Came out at -11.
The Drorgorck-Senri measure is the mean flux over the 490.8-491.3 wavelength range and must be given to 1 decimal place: 8.9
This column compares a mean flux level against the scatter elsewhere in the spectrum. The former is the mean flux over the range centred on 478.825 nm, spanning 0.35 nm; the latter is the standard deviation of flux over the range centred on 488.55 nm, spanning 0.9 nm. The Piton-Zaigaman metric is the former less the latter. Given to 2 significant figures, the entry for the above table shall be 8.7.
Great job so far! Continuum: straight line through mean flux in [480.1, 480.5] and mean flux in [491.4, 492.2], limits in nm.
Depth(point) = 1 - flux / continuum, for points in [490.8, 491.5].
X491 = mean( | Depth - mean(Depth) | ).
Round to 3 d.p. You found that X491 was 0.010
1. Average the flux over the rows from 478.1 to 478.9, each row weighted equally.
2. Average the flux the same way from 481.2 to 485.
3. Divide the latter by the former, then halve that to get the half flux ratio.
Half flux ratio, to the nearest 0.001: 0.510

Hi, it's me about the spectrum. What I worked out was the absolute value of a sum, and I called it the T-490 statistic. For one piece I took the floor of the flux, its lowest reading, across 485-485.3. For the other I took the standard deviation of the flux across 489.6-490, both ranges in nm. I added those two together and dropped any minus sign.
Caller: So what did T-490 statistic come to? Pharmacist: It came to 9.0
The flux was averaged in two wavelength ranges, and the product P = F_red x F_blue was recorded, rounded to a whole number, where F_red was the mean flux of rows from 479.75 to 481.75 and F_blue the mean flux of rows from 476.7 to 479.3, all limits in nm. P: 88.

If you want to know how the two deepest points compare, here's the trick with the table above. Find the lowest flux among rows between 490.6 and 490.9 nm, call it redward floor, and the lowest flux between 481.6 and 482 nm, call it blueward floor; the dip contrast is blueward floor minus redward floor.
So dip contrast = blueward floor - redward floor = 0.65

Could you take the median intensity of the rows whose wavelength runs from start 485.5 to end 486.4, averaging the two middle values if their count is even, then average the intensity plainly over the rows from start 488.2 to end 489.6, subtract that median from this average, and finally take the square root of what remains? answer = 1.2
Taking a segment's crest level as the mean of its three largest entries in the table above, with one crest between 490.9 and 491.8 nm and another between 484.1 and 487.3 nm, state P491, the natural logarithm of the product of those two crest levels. 4.43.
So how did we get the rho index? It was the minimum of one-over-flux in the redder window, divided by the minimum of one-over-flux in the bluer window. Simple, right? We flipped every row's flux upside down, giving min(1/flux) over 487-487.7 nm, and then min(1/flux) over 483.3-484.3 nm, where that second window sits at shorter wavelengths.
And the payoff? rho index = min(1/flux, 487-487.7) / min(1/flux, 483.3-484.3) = 1.07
